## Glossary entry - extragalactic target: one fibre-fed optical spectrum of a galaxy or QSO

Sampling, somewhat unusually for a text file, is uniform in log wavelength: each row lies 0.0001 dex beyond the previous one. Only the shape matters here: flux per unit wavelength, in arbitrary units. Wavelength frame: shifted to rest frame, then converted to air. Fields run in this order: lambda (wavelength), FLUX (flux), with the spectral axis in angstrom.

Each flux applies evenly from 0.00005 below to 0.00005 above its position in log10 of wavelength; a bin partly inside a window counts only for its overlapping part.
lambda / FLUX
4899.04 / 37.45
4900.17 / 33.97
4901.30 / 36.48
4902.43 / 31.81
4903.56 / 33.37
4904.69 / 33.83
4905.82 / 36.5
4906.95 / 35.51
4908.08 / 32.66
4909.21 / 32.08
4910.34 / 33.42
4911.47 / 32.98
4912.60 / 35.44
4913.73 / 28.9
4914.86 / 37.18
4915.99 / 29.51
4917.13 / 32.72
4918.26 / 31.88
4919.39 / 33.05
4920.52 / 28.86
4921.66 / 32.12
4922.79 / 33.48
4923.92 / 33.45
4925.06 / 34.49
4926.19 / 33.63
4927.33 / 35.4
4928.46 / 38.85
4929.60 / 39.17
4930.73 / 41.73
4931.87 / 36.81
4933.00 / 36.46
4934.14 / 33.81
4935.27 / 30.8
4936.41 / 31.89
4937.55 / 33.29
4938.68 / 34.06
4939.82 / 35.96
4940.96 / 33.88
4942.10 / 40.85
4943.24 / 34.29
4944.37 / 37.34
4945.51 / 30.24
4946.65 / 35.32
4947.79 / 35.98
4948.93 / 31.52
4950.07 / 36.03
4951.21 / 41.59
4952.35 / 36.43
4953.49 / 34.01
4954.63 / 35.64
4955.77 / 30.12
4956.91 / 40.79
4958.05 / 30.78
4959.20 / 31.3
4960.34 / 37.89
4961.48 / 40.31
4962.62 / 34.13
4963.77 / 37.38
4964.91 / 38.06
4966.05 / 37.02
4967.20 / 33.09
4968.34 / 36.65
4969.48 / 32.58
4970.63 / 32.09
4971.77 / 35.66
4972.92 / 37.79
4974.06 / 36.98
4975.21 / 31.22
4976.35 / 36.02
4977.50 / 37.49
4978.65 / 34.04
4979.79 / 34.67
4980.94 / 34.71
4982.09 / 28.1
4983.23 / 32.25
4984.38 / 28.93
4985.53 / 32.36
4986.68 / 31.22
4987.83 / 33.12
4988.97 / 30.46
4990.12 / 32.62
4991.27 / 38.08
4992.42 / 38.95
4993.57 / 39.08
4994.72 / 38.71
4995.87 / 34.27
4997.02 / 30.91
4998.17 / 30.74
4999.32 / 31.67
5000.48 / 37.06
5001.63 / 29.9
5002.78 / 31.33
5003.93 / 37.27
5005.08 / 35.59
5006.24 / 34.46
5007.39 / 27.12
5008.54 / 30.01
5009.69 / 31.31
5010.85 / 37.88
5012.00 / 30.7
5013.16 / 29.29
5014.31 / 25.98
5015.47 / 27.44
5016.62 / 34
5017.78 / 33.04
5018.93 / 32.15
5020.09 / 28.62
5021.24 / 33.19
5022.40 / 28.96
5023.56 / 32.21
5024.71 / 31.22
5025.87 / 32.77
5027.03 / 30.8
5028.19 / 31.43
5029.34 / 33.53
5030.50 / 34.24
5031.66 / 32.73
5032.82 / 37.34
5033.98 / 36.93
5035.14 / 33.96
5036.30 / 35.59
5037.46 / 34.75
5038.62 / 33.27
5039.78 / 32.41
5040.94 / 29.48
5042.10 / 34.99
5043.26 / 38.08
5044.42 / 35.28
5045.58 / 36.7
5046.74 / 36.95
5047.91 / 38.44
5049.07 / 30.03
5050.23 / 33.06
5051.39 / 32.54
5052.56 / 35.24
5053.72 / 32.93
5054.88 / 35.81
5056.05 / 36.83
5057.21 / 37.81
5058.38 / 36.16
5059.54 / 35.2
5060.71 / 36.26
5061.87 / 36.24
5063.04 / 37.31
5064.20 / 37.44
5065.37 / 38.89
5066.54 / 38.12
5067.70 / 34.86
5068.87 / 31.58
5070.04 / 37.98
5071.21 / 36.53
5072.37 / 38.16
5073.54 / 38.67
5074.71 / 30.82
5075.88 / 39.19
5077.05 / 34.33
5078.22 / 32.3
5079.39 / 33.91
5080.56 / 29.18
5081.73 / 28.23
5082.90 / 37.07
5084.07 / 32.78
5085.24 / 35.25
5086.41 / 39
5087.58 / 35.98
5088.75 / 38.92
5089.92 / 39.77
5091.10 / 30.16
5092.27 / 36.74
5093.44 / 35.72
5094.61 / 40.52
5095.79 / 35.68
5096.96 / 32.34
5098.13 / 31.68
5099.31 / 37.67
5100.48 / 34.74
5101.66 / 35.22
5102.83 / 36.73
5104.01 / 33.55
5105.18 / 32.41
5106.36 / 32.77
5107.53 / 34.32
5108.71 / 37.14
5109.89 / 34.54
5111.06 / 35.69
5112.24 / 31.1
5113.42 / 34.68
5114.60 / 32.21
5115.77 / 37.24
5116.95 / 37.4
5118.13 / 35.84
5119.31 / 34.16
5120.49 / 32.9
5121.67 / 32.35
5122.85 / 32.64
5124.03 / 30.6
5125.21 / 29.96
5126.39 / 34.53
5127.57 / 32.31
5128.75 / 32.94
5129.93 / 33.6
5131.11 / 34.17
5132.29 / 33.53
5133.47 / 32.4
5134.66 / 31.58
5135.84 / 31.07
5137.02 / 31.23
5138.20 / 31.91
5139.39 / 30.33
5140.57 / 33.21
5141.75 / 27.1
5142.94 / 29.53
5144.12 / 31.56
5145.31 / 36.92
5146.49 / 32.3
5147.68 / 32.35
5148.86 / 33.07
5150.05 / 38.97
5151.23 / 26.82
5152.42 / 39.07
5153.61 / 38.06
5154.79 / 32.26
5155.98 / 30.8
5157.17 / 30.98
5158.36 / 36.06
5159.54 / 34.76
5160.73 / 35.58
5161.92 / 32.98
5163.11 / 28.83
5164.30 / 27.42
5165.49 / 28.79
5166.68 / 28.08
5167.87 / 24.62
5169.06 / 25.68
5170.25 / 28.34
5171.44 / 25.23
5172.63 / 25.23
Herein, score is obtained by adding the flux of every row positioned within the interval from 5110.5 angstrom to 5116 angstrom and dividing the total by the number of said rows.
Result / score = 34.2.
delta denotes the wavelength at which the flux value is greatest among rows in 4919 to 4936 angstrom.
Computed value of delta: 4930.73 angstrom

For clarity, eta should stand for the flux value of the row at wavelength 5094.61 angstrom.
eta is 40.52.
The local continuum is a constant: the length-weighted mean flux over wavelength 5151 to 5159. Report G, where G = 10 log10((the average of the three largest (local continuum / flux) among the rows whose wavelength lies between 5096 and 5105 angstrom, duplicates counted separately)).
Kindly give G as 0.16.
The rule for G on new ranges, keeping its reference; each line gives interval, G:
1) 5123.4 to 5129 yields 0.38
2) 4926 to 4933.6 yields -0.17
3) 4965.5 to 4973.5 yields 0.15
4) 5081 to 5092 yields 0.47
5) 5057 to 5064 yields -0.26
